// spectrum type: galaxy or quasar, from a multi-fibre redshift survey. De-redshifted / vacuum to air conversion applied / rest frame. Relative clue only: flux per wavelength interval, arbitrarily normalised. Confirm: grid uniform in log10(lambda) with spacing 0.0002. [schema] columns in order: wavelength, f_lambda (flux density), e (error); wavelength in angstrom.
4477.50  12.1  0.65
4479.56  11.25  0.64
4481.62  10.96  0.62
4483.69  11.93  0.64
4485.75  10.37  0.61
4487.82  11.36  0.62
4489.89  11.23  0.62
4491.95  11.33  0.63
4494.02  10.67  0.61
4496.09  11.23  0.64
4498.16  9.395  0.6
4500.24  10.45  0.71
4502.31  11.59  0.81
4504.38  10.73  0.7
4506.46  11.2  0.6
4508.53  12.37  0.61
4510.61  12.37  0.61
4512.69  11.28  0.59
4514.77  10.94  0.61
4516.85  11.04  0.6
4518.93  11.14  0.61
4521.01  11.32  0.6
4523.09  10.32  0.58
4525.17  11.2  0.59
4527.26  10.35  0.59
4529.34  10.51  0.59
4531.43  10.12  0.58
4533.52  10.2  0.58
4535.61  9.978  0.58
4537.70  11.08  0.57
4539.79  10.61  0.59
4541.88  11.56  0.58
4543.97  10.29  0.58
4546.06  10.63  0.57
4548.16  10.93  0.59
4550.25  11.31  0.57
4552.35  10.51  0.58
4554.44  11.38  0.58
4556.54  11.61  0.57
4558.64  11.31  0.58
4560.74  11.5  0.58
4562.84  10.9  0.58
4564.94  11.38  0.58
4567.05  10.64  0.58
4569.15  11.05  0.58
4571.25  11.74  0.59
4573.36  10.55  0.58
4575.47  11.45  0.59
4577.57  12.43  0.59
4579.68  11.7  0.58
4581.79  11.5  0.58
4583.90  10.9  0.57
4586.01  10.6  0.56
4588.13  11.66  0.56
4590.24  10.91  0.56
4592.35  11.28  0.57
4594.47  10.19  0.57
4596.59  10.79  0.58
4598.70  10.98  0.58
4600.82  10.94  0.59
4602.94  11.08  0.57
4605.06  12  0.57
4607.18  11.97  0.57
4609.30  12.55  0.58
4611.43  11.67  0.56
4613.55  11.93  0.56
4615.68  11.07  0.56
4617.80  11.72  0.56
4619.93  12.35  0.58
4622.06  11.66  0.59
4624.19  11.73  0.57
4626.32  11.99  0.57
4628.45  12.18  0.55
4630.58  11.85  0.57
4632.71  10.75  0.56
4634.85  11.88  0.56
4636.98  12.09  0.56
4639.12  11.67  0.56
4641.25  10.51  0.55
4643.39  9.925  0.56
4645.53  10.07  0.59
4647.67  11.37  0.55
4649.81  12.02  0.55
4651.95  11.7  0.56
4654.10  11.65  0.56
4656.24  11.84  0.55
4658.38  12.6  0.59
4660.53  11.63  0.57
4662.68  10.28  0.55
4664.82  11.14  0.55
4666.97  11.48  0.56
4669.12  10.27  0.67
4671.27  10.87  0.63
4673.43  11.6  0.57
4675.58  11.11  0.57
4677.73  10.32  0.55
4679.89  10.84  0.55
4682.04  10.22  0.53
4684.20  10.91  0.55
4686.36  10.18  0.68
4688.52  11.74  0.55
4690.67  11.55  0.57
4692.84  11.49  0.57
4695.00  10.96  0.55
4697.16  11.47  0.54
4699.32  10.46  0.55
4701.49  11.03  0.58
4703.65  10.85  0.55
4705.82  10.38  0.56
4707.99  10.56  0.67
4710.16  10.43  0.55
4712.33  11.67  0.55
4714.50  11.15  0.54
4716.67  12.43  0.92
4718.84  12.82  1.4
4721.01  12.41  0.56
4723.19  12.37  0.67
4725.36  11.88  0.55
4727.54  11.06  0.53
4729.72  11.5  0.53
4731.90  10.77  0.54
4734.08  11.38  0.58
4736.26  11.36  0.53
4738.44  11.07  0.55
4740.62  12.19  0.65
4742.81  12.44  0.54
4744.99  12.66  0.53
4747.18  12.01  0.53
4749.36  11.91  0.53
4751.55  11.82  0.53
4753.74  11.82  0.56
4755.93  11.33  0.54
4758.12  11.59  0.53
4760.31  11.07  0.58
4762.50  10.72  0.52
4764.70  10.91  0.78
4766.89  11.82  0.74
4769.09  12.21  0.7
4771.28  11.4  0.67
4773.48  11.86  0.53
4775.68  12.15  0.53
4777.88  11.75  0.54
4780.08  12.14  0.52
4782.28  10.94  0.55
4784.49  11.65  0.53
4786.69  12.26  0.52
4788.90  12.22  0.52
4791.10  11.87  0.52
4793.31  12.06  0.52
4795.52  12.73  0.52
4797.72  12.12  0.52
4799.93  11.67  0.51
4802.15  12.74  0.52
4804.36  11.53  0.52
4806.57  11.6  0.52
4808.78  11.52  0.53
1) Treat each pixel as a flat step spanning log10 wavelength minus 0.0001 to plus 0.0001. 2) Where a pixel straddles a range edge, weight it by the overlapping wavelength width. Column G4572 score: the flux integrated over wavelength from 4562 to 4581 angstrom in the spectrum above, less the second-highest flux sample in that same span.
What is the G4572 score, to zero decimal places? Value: 203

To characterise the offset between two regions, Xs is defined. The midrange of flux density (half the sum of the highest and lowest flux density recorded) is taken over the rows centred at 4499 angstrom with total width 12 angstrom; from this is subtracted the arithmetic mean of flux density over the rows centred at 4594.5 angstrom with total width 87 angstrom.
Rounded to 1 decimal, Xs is -0.9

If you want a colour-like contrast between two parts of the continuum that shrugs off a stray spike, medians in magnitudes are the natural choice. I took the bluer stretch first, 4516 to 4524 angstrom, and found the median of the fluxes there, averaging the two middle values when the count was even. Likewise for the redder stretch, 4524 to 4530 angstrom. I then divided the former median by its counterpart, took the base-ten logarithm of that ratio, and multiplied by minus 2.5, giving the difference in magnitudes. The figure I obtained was -0.06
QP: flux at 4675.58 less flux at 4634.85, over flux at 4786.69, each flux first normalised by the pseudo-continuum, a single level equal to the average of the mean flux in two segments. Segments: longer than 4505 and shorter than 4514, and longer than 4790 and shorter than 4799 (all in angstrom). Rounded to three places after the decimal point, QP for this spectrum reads -0.063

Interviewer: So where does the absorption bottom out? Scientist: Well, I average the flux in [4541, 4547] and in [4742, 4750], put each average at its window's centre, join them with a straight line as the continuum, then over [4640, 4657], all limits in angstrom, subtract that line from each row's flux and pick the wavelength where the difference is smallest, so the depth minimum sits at 4643.39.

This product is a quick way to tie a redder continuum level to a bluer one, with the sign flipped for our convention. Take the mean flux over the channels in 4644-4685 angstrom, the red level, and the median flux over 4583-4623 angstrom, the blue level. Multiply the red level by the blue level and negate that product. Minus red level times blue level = -126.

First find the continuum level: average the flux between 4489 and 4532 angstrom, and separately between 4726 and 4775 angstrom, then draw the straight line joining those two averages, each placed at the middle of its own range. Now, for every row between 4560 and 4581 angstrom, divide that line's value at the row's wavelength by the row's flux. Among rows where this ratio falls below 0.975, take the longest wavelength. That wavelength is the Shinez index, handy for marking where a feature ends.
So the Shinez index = 4579.68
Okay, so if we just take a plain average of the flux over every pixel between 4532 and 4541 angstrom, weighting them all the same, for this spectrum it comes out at 10.5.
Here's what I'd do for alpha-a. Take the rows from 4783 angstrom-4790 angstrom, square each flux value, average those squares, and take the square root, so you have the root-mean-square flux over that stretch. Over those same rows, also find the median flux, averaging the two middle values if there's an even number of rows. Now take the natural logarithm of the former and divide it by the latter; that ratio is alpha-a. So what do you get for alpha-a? 0.204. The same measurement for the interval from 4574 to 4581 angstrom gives 0.211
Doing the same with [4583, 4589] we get 0.221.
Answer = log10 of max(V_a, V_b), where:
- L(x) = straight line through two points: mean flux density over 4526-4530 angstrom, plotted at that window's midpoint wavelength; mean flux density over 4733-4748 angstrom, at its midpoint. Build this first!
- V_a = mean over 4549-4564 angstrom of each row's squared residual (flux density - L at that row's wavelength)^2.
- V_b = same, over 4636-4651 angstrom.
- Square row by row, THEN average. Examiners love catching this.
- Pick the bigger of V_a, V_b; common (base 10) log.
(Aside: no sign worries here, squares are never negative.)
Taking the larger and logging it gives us -0.13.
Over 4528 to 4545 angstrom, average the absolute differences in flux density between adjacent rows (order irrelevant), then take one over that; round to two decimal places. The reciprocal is 1.56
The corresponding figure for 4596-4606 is 3.10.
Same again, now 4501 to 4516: 1.53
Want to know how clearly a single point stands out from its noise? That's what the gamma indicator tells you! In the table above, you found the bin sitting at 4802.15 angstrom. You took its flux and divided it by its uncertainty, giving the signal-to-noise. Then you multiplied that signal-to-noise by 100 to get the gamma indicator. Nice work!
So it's 2450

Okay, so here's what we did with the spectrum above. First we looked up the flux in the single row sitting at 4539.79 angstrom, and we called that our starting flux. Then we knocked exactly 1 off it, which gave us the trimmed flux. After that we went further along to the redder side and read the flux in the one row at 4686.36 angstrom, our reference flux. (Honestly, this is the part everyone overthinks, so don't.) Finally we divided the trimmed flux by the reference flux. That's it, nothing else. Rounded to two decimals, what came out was 0.94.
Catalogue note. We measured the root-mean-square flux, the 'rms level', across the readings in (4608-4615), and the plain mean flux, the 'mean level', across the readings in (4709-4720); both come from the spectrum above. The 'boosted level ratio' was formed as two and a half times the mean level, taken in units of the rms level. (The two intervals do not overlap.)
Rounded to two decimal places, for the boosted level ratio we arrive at 2.43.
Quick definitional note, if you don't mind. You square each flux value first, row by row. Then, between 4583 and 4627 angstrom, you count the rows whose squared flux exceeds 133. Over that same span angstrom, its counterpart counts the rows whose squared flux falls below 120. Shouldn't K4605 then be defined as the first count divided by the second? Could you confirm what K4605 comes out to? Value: 1.8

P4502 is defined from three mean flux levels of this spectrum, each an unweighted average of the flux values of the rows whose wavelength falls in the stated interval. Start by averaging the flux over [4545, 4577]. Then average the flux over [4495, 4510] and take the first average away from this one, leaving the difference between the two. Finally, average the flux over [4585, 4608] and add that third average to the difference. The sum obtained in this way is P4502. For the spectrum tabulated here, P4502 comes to 11.0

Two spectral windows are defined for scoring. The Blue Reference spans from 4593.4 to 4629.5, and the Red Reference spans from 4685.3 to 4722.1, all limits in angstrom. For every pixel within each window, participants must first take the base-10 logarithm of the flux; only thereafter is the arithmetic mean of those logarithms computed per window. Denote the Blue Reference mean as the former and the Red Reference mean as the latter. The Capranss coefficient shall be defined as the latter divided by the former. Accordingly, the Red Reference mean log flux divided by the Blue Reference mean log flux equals 0.99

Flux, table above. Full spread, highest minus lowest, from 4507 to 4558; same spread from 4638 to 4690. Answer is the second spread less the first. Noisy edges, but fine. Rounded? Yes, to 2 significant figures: 0.28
